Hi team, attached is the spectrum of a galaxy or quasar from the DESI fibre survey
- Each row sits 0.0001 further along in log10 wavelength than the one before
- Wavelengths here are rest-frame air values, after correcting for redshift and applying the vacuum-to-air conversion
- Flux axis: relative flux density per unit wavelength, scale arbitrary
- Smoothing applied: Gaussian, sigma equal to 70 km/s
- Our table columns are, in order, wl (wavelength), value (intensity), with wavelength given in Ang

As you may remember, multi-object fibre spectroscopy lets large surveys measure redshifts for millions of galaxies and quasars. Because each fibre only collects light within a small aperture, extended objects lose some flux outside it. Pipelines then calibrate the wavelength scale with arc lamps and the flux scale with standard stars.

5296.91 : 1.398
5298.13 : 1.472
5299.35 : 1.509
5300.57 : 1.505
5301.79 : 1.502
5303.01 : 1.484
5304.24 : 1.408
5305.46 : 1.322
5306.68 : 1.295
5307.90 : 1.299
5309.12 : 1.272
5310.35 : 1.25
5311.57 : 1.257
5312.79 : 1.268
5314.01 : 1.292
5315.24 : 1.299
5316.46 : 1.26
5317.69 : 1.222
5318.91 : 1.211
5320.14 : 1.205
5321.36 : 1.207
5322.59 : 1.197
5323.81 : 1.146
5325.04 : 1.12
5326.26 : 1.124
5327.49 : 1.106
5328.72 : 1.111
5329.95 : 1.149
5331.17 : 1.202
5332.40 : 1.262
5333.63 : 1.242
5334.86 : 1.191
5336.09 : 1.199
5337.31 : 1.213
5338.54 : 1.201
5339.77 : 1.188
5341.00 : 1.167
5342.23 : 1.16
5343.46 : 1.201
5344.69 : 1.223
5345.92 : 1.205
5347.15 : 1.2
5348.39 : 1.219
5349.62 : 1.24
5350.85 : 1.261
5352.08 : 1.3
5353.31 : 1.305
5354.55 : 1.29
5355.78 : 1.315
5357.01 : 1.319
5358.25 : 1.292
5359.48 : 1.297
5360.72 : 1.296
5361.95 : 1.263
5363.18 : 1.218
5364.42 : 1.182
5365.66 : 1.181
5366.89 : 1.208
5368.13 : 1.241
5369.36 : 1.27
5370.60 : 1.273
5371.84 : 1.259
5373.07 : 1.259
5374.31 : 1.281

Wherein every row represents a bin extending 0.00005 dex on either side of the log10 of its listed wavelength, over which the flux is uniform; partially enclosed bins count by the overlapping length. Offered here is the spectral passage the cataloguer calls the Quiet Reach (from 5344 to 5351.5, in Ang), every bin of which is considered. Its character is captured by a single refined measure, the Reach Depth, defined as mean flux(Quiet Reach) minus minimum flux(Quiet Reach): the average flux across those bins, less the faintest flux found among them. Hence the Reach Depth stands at 0.025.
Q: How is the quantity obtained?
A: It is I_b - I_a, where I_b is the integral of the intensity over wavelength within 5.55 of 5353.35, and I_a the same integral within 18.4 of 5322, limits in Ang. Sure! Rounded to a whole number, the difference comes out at -31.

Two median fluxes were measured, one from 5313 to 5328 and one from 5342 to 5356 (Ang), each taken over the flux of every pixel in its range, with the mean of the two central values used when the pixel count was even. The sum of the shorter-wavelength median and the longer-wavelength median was 2.44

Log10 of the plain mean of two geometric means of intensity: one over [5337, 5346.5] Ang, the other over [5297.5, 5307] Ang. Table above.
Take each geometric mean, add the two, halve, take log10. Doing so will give 0.119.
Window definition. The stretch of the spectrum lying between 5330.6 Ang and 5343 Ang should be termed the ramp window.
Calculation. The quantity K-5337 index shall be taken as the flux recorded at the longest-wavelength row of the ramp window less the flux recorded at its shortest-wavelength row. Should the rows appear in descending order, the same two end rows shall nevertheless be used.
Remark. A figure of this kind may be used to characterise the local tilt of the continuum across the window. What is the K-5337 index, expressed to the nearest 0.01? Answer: -0.04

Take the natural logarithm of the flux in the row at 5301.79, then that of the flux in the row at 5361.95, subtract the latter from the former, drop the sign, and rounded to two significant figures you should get 0.17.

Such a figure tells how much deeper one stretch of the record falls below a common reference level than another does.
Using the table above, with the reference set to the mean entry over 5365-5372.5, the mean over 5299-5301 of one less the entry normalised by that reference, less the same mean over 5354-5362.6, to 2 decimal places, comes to -0.17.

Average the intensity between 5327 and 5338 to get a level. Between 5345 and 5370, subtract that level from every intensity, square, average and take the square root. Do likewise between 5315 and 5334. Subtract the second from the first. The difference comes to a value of 0.02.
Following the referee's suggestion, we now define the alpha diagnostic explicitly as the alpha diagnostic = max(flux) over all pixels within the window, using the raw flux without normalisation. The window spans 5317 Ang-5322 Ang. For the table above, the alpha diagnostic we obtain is 1.222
